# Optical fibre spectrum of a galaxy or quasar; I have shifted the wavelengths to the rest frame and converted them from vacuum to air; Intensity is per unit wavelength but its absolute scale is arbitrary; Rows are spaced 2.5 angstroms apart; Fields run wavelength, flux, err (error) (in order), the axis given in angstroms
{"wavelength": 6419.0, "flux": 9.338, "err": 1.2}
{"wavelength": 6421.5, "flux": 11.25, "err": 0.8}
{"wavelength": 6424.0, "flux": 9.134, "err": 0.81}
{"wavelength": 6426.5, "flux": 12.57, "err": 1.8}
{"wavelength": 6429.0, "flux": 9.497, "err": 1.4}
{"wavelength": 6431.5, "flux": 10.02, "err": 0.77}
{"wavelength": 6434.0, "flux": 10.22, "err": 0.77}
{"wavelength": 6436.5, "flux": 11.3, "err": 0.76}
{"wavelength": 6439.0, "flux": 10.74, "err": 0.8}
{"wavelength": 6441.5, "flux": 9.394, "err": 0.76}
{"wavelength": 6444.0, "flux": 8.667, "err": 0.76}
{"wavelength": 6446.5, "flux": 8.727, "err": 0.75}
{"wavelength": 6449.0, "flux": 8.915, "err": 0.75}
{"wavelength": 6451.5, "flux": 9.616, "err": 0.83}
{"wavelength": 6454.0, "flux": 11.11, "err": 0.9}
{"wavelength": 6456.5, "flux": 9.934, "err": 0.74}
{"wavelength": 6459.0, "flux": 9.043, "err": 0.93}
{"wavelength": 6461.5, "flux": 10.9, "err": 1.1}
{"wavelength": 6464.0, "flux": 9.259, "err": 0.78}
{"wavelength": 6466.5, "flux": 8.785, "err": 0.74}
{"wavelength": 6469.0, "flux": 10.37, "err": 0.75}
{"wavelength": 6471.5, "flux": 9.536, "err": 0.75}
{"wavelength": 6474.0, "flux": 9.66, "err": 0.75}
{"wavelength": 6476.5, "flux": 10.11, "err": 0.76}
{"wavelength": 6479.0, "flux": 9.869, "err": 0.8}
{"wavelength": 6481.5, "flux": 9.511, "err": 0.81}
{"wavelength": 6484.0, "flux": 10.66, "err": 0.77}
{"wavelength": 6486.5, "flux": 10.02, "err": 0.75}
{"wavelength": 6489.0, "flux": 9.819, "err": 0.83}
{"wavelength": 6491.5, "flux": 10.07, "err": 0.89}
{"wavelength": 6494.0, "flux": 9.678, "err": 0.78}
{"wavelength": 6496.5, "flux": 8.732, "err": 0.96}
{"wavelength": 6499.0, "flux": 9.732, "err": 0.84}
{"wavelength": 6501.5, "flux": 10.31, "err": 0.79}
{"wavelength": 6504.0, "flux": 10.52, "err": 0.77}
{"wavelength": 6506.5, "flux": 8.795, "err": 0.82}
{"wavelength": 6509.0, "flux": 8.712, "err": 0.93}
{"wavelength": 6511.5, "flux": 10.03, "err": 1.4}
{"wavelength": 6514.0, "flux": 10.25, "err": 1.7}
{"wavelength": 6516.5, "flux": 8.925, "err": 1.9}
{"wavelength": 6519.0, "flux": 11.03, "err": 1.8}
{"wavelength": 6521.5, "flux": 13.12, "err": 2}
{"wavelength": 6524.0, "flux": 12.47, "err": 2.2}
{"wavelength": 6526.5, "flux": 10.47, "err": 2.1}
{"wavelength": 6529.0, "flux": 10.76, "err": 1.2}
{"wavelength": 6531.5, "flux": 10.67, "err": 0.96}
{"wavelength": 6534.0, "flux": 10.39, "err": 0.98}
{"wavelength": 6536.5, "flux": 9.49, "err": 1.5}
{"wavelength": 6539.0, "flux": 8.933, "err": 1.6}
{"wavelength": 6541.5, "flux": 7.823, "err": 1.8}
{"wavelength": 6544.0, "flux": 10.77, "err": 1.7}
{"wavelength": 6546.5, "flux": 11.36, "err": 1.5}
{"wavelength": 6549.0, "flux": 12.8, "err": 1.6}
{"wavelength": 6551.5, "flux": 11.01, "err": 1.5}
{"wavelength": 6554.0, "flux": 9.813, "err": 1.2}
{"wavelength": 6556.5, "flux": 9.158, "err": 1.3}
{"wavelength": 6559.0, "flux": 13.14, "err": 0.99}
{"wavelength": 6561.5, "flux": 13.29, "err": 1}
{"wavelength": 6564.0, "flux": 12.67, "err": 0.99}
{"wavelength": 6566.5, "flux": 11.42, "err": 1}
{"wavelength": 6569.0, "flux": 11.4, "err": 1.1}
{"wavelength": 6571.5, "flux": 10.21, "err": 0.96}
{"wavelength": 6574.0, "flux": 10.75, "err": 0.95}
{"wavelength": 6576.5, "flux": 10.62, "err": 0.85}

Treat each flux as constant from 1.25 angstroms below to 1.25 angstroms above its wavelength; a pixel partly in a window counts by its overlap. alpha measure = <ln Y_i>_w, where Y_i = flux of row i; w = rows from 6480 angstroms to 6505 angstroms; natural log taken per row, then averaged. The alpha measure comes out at 2.29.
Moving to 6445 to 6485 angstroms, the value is 2.27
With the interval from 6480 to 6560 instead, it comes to 2.32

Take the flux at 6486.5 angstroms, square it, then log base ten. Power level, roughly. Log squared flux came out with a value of 2.00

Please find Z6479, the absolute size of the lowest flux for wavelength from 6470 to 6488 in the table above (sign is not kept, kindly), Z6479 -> 9.51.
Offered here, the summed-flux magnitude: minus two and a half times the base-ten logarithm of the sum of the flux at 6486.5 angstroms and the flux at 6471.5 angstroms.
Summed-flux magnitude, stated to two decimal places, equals -3.23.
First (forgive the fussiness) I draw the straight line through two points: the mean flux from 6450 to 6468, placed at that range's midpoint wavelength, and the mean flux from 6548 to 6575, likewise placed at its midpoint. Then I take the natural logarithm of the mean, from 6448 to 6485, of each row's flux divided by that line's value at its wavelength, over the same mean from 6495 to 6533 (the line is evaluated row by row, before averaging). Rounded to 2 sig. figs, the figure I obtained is 0.026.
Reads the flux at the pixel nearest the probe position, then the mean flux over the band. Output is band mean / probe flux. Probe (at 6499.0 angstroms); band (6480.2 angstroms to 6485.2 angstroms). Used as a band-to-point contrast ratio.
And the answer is 1.04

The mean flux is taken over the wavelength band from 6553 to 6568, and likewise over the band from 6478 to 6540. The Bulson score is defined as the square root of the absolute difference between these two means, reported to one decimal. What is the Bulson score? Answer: 1.2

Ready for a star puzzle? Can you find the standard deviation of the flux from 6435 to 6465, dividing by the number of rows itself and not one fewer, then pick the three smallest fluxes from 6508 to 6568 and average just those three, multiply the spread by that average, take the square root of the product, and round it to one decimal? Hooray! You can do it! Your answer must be 2.8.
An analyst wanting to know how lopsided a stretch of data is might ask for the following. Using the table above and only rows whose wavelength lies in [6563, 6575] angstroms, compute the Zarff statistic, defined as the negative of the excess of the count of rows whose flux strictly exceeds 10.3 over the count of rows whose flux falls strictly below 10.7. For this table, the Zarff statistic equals -3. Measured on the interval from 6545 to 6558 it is -1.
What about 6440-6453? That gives 5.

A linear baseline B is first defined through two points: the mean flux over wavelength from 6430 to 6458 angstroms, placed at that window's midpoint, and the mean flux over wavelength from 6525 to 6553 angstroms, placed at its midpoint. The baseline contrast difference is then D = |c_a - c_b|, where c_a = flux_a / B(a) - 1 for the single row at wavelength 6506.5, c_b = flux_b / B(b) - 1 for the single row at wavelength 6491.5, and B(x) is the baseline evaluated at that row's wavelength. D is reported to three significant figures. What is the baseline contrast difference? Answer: 0.133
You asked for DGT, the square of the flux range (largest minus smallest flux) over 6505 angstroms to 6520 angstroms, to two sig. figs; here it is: 5.4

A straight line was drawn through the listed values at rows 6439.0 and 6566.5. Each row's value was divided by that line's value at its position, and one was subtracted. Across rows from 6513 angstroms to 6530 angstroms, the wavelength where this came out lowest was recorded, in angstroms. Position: 6516.5 angstroms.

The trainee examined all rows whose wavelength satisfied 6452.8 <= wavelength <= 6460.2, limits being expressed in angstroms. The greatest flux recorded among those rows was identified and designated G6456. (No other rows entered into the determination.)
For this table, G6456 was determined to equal 11.11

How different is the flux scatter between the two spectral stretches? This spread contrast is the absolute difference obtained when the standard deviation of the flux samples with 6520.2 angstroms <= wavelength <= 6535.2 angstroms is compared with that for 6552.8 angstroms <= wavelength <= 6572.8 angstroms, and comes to 0.39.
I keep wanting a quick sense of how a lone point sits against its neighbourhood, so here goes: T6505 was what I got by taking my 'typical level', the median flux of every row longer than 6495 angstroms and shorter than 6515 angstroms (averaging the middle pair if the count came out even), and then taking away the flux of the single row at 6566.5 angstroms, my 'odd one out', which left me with -1.5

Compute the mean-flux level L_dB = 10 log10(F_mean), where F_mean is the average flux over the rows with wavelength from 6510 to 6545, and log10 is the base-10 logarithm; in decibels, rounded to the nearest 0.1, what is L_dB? 10.2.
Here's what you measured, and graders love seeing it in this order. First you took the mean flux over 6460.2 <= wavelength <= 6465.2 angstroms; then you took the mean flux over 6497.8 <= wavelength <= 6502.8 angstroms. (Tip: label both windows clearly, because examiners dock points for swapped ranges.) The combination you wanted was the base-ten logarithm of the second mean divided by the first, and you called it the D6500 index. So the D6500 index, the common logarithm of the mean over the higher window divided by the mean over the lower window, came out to 0.00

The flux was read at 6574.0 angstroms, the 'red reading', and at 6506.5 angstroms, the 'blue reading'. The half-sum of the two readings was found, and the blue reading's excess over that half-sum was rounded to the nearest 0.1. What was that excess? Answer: -1.0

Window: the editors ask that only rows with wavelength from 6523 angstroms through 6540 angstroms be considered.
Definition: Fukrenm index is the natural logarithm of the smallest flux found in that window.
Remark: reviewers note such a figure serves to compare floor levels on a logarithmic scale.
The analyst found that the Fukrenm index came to 2.190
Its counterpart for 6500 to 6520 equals 2.165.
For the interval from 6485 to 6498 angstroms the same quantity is 2.167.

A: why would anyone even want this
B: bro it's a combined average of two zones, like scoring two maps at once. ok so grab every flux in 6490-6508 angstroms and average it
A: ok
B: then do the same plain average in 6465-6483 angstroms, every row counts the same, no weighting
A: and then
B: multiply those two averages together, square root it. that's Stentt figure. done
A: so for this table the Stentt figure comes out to 9.7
